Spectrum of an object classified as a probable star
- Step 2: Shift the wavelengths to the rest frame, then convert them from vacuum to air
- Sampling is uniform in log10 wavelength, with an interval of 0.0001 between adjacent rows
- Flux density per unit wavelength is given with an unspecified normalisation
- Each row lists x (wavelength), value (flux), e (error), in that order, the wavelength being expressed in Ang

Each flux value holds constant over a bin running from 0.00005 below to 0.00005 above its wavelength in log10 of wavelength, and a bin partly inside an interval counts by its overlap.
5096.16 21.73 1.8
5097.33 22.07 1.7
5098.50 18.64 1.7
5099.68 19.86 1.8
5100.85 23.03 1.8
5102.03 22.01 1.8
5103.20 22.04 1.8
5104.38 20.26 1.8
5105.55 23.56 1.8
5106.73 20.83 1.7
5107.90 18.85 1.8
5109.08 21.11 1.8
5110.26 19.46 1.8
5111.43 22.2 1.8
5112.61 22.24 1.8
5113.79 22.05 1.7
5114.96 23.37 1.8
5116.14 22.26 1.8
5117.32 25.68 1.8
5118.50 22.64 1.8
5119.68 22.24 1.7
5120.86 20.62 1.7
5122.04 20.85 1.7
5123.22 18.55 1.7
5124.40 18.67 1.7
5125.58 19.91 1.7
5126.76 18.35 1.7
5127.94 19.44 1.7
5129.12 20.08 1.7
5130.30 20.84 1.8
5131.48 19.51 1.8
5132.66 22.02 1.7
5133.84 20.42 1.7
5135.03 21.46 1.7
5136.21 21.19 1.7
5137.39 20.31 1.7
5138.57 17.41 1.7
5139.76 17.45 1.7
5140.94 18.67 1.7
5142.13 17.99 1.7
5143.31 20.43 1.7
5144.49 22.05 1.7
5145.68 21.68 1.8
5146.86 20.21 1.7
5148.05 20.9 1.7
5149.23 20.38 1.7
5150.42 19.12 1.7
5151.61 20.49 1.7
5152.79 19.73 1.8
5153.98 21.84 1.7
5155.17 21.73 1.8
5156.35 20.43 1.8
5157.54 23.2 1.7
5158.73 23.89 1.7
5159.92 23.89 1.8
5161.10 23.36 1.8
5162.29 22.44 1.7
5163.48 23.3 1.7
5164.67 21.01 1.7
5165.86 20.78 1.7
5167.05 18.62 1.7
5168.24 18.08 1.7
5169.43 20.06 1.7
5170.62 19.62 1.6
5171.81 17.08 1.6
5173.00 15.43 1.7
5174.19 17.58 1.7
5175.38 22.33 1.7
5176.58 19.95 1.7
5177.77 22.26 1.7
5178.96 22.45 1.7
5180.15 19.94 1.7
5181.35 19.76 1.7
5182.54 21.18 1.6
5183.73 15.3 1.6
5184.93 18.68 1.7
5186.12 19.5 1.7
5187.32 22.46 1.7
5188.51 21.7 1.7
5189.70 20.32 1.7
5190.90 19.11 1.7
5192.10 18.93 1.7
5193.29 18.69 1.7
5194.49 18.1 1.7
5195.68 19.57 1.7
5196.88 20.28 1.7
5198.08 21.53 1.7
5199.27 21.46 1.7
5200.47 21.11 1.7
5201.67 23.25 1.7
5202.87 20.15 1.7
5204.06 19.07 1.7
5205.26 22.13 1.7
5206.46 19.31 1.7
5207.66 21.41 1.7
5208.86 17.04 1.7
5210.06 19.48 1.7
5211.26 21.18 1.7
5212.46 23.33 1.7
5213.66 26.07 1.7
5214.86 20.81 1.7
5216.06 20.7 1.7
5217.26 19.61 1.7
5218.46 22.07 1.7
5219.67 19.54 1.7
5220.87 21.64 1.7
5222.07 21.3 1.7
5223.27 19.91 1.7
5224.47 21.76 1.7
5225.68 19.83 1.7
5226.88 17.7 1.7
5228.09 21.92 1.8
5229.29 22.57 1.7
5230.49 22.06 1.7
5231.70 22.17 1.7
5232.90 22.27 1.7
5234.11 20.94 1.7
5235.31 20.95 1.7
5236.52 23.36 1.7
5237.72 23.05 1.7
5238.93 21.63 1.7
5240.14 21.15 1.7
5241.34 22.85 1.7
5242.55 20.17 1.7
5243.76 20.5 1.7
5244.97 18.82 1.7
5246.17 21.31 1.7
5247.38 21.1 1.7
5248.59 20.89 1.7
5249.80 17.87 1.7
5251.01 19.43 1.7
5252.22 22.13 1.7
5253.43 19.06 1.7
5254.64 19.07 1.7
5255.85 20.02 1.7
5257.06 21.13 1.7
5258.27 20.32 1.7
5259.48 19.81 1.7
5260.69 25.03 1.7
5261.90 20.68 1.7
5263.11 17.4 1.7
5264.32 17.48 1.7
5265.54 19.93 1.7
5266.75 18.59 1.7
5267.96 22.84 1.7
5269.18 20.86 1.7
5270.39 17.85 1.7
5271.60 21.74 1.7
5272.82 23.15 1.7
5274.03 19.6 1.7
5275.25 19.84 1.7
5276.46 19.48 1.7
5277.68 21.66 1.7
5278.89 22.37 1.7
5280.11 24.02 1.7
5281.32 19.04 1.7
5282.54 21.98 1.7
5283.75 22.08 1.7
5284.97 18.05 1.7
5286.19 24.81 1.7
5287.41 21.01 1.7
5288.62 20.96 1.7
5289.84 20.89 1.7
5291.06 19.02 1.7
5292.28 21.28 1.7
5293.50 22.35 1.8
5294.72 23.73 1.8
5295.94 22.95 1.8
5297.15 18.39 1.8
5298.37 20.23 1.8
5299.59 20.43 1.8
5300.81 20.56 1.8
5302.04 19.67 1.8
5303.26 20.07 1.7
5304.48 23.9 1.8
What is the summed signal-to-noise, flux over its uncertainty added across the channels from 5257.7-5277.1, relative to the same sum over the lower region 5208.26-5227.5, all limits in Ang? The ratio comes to 0.98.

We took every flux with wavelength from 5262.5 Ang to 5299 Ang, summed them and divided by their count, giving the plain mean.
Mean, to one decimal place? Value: 20.8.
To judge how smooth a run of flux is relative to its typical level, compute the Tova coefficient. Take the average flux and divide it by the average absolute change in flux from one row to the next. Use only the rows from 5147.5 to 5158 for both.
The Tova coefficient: 16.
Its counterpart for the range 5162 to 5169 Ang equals 17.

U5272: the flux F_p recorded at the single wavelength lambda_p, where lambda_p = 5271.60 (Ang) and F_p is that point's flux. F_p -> 21.74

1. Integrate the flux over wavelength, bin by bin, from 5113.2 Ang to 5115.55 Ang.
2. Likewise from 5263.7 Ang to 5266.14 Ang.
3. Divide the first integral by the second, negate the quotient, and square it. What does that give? 1.4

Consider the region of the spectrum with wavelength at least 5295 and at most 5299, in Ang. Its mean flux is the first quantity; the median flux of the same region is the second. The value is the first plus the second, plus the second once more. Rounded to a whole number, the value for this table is 61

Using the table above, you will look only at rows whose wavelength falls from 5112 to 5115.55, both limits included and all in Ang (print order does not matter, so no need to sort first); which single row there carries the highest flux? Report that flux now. 23.37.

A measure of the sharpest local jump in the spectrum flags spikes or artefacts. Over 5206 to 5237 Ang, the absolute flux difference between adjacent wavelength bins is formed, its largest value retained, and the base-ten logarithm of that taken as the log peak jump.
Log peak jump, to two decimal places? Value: 0.72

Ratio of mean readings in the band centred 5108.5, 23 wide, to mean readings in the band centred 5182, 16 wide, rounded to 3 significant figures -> 1.07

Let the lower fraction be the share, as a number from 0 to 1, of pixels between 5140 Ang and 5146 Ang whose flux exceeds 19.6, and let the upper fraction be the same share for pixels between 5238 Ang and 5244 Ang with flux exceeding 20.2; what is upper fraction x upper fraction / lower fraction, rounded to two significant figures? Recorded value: 1.1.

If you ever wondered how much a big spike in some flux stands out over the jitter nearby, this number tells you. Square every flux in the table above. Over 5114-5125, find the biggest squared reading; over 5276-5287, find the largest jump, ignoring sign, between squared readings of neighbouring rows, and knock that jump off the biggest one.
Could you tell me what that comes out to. 370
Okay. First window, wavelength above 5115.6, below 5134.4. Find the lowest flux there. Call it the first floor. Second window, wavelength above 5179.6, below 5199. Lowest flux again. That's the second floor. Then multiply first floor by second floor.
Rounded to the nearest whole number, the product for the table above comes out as 281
